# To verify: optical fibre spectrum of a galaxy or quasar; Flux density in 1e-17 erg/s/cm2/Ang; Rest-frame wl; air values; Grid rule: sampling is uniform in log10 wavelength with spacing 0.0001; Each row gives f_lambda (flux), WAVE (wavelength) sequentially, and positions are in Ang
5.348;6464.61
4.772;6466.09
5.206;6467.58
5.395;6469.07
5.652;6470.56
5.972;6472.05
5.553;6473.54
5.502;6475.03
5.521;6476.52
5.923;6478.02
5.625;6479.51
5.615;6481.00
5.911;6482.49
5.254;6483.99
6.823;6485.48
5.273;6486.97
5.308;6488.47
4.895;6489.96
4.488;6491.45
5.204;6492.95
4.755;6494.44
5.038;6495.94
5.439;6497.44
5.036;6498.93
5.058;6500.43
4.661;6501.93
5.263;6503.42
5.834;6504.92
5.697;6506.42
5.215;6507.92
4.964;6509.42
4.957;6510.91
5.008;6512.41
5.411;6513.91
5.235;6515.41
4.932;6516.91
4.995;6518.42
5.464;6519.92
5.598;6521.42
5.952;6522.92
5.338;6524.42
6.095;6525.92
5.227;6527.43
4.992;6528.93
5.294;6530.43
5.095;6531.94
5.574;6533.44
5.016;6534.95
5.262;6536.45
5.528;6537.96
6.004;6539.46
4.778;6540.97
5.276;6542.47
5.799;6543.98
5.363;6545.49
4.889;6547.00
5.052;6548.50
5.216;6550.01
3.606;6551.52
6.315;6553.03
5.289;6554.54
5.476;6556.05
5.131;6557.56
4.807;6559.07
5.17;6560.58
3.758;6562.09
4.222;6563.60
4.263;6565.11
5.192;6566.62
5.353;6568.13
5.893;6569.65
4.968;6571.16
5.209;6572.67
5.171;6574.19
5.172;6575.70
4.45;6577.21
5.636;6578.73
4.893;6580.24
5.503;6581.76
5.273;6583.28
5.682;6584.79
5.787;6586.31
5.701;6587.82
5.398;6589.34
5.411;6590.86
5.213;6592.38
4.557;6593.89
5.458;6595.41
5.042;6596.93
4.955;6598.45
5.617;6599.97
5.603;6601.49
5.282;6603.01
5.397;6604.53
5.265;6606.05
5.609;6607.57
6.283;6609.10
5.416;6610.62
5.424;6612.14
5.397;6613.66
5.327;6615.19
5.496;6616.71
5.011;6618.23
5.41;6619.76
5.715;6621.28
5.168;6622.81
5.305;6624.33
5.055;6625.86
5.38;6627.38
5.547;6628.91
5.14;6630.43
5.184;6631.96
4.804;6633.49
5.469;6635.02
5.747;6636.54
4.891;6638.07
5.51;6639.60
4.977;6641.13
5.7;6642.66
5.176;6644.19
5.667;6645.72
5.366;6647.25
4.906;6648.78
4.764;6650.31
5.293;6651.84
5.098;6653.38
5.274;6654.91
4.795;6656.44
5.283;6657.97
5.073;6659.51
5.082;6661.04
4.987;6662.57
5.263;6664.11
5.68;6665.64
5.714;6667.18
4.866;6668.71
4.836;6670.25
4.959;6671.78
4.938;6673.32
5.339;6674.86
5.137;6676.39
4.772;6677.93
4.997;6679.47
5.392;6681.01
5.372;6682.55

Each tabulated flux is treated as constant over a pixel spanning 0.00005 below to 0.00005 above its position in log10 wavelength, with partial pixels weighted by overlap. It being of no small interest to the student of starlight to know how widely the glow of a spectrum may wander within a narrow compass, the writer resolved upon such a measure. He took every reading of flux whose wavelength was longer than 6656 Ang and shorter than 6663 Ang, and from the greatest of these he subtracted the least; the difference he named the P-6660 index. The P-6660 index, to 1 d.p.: 0.5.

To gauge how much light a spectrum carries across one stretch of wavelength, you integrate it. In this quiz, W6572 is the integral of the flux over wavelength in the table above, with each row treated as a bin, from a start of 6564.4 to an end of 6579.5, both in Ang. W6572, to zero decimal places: 78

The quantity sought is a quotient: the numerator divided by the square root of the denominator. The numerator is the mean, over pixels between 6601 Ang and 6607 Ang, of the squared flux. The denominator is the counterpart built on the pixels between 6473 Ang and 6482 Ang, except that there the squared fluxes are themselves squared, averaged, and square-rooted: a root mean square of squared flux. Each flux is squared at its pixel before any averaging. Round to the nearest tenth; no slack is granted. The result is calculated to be 5.2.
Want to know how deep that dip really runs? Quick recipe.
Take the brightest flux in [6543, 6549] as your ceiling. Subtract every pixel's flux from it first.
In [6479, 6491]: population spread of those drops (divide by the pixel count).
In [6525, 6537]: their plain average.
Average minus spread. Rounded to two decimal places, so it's -0.07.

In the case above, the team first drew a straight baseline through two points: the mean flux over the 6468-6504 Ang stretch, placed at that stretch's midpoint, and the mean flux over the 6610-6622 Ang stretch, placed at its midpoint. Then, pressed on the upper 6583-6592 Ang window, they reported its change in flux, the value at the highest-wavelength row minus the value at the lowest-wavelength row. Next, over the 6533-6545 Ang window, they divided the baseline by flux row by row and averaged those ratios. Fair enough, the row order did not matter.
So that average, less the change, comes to 0.86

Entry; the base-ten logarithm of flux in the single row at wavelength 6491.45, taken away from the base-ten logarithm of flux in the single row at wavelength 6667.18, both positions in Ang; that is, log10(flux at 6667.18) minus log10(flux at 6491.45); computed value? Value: 0.105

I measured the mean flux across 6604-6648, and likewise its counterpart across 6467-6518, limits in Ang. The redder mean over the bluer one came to 1.006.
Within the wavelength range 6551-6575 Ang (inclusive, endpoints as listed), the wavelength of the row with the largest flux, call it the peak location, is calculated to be 6553.03 Ang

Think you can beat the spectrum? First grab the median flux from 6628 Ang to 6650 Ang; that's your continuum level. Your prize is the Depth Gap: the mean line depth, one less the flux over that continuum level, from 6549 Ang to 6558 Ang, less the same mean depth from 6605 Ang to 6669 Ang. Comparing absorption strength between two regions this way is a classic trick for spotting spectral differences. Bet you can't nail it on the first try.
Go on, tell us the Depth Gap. 0.02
